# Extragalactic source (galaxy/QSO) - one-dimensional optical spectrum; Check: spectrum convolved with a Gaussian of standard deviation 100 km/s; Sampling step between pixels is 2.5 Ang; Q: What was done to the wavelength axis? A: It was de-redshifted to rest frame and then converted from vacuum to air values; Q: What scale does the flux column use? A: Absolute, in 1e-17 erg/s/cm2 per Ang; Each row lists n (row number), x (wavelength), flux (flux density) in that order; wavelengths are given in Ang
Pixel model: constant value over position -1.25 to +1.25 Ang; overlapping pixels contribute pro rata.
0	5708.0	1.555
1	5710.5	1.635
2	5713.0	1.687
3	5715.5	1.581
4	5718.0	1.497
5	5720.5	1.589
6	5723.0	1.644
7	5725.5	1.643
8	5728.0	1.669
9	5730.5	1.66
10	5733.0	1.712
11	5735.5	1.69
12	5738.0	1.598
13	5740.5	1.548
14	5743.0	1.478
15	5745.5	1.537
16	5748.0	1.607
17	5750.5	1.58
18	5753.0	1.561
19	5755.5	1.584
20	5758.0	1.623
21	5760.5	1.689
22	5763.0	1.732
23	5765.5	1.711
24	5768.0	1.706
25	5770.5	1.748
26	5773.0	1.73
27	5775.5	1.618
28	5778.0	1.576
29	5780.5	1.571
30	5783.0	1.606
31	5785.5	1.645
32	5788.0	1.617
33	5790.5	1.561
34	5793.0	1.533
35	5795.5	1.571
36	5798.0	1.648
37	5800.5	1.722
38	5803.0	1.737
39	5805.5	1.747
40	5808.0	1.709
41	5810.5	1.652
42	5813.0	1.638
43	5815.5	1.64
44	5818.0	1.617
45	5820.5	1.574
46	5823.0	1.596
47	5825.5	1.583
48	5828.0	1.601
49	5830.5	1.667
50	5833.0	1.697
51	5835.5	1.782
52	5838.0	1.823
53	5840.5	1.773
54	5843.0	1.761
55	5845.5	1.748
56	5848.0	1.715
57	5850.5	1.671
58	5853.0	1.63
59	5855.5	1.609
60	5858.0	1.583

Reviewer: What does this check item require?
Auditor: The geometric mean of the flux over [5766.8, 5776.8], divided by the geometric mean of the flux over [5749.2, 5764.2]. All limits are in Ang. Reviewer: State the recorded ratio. 1.04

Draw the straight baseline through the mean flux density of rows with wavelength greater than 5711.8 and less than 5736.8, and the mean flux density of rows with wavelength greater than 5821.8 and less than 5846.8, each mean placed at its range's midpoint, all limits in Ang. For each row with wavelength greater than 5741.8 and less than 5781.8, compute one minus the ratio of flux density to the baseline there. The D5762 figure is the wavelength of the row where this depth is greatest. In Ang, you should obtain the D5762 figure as 5743.0 Ang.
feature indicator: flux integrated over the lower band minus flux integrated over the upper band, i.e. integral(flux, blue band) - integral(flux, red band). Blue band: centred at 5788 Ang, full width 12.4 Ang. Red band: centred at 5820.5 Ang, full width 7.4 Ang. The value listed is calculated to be 7.9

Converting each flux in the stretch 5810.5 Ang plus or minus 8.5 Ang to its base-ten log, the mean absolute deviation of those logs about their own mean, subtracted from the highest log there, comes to 0.230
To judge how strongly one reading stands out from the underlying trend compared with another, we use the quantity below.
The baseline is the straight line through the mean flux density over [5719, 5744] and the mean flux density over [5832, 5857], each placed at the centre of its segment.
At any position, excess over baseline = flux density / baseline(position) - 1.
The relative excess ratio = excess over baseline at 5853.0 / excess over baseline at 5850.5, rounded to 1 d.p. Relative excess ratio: 1.8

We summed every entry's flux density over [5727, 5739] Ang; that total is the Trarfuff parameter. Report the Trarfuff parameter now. 8.3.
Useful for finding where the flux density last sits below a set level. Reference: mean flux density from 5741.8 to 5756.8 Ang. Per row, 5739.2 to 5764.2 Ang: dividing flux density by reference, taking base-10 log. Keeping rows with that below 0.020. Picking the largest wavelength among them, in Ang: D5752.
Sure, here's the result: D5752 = 5758.0 Ang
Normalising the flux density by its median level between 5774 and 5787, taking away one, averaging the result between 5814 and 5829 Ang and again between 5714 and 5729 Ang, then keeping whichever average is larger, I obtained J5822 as -0.001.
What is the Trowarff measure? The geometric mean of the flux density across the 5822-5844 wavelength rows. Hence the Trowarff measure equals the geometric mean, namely 1.70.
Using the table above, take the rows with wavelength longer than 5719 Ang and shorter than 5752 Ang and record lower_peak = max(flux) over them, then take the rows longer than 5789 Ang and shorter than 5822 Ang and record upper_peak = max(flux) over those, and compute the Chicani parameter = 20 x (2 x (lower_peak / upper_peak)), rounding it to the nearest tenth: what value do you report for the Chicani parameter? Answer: 39.2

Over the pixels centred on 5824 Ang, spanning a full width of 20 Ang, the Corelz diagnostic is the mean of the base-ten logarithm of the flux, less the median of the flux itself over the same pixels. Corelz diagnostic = -1.40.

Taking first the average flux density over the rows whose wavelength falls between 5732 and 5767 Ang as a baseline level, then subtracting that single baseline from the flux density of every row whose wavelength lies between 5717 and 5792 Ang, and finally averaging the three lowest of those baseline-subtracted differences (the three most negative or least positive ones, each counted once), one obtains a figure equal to -0.11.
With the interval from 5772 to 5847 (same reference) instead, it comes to -0.06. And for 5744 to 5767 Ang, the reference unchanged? -0.06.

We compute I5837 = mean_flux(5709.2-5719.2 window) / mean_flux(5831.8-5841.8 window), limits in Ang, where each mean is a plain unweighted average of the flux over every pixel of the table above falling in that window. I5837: 0.905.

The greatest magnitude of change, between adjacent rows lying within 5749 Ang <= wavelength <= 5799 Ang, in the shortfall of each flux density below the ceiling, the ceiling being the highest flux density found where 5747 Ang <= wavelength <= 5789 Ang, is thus 0.112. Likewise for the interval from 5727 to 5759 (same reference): 0.092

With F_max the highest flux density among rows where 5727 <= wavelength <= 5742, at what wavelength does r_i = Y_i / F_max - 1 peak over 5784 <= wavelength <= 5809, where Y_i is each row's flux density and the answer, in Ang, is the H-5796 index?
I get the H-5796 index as 5805.5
